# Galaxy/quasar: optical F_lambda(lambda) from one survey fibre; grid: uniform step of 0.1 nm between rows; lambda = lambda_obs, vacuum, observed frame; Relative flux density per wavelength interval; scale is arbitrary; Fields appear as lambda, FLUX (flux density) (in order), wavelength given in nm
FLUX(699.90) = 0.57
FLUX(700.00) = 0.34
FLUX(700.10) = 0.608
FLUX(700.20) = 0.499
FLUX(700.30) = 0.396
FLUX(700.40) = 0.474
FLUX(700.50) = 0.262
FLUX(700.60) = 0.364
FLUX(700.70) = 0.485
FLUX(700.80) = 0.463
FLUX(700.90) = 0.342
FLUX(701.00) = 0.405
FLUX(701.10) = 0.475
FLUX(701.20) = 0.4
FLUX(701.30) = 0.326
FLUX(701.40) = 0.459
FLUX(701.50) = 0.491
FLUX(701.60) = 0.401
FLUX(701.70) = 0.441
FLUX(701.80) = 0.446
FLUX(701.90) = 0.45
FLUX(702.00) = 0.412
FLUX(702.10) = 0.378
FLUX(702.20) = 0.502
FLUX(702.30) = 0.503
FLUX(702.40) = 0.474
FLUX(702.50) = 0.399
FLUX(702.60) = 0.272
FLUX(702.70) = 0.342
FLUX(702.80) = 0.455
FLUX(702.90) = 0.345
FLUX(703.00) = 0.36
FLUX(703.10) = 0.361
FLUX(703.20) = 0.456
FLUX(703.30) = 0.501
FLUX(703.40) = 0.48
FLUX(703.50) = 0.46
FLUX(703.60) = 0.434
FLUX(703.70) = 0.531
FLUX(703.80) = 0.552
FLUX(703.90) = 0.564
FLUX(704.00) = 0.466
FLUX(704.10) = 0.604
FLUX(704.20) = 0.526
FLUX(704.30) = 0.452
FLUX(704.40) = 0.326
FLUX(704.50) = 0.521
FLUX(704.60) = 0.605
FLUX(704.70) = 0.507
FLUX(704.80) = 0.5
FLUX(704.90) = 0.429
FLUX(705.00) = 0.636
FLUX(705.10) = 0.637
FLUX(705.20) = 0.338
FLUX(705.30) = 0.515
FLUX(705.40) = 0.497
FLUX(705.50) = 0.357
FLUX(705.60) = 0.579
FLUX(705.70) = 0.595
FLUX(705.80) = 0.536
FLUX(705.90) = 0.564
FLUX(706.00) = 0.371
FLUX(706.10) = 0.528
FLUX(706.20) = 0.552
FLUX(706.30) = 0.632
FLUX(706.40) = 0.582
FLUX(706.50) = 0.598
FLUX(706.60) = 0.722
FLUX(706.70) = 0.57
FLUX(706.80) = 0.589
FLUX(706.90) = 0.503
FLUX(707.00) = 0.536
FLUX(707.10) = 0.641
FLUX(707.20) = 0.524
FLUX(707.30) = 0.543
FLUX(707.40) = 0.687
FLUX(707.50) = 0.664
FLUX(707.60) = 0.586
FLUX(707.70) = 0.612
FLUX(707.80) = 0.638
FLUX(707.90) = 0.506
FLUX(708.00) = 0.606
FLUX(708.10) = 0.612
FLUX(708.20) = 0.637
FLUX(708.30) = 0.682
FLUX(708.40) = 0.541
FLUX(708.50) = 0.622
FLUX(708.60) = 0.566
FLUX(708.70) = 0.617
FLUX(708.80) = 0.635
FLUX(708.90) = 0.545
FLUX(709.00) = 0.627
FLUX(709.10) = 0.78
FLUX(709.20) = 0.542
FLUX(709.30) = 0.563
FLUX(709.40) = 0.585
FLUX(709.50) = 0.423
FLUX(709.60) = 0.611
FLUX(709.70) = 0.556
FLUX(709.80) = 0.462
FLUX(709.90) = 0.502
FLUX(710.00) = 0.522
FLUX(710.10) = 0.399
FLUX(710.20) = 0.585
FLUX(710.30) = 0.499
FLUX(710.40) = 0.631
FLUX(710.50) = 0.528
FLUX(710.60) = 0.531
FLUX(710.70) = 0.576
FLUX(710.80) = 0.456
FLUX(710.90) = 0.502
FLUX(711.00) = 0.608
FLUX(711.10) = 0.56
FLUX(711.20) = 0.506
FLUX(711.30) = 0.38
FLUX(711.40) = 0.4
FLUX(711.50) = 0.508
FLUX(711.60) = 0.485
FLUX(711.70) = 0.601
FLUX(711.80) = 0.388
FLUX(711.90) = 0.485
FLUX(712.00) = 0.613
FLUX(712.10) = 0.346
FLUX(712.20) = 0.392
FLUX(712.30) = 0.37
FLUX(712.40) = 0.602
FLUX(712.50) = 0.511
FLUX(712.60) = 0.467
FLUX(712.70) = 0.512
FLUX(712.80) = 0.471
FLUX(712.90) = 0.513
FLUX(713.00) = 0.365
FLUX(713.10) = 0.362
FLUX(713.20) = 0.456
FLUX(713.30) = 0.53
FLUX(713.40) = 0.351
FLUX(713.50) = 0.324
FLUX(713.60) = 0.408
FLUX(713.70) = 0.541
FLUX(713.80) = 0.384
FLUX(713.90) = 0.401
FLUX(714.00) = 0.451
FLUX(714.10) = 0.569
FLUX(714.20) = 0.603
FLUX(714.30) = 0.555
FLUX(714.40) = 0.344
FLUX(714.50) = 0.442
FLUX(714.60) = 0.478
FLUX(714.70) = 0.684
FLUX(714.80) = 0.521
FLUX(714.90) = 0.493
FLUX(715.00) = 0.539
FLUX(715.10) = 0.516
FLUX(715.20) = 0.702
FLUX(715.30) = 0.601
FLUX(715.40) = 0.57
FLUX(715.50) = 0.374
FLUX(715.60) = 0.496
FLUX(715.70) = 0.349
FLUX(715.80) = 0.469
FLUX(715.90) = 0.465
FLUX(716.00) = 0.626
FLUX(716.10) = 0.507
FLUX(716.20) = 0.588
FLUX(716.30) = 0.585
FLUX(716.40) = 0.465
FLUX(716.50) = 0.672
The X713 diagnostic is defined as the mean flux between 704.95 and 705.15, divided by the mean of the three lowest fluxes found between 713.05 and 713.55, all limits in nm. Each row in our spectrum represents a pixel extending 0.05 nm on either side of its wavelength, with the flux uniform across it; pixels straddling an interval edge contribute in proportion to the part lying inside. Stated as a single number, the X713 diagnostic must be 1.84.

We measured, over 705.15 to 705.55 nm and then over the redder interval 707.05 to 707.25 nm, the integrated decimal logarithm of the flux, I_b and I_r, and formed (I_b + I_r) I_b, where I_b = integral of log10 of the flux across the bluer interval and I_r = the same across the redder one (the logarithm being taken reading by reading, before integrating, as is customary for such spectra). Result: 0.030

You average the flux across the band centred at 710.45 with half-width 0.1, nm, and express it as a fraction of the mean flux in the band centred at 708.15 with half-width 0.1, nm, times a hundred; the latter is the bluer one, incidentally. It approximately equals 93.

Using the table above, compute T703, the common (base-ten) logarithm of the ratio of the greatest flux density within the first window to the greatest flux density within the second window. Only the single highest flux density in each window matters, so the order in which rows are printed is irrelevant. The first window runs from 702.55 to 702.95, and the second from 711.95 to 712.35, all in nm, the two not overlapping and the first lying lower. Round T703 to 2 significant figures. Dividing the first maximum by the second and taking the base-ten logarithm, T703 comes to -0.13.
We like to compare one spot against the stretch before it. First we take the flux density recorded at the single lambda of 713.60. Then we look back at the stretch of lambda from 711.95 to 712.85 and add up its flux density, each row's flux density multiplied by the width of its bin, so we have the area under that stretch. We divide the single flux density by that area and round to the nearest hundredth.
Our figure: 0.95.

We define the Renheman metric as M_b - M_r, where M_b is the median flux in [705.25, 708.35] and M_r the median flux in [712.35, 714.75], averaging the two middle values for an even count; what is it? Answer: 0.11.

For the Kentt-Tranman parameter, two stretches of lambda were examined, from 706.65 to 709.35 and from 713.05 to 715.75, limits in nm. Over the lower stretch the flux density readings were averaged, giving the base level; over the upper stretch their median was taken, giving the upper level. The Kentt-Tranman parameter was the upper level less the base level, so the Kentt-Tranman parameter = -0.11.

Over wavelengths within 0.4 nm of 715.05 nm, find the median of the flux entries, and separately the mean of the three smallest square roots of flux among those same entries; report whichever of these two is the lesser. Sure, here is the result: 0.55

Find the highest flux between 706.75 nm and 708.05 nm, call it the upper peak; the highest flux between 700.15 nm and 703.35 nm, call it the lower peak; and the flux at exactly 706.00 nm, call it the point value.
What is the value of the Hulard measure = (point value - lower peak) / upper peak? -0.2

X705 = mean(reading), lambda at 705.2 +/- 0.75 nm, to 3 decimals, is 0.521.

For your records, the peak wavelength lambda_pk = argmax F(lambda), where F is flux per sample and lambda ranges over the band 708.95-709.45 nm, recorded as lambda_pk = 709.10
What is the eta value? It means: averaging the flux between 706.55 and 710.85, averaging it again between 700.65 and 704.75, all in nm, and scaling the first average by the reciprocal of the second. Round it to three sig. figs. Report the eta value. 1.29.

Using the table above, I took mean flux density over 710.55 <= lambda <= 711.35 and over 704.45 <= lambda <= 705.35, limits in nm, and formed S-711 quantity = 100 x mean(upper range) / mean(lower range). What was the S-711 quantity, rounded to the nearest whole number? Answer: 99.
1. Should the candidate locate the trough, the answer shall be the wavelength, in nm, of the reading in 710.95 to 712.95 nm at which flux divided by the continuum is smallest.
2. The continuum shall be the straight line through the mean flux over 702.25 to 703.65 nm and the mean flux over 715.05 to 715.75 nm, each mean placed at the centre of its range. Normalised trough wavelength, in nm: 712.10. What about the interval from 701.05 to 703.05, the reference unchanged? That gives 702.60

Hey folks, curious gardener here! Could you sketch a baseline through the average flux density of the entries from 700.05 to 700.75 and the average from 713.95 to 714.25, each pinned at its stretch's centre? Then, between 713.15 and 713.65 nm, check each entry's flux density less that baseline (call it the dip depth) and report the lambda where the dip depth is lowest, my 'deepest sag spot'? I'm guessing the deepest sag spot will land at 713.50 nm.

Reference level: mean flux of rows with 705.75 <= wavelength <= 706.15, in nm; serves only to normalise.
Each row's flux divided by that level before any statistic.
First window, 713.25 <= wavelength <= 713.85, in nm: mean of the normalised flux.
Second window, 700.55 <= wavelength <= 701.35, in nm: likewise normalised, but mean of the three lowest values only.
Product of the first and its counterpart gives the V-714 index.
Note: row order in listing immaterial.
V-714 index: 0.58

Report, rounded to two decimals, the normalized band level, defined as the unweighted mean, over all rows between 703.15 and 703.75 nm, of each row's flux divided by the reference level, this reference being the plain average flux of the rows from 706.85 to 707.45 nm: 0.83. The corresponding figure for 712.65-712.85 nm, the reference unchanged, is 0.86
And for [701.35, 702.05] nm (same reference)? 0.77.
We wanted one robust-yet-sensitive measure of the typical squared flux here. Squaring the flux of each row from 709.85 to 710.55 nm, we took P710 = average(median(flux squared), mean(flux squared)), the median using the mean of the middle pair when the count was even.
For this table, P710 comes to 0.28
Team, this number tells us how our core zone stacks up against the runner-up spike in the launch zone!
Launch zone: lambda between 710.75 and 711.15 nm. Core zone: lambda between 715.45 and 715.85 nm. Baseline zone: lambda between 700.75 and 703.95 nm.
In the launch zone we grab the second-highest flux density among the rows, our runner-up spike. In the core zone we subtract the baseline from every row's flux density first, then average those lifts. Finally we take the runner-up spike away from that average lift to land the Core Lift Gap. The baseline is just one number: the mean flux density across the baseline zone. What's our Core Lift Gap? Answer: -0.57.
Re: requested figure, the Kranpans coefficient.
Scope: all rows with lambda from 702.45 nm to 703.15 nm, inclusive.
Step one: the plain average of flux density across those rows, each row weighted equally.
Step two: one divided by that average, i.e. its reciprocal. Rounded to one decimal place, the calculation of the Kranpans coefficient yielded 2.8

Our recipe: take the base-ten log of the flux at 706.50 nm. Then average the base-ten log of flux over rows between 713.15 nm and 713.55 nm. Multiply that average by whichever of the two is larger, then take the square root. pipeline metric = 0.30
